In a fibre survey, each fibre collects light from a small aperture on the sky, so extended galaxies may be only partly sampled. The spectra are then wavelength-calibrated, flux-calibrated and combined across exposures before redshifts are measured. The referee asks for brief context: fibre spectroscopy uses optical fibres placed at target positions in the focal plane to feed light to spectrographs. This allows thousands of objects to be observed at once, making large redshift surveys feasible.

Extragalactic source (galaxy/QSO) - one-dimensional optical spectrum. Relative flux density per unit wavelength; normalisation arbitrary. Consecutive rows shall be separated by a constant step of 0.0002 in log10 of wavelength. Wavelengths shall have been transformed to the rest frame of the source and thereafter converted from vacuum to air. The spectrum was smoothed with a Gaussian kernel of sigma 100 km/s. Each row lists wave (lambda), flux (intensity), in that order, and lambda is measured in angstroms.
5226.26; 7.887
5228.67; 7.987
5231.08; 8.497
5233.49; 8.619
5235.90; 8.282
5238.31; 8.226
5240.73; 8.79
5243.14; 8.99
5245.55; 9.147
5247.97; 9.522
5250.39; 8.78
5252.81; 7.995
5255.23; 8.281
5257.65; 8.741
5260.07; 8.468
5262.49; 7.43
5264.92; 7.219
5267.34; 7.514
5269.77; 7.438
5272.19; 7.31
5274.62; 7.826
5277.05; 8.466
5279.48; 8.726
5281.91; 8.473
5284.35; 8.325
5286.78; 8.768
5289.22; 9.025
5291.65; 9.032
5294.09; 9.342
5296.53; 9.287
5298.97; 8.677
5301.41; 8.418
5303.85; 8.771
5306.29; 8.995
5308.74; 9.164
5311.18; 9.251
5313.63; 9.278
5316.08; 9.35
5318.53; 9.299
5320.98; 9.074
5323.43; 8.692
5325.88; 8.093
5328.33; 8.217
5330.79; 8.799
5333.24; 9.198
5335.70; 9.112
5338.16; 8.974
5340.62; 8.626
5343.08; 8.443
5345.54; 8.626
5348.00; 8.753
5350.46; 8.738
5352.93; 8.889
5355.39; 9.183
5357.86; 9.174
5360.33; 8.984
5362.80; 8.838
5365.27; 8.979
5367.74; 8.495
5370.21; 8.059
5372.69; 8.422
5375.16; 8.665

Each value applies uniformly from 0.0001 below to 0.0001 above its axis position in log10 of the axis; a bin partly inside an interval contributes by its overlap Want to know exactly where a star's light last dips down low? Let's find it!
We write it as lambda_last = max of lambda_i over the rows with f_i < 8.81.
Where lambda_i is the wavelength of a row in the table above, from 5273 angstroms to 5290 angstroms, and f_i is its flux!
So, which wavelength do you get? 5286.78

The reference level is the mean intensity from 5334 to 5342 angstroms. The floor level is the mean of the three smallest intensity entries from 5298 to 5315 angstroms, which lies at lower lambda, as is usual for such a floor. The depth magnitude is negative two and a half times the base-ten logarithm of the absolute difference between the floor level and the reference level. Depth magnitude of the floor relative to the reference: 1.4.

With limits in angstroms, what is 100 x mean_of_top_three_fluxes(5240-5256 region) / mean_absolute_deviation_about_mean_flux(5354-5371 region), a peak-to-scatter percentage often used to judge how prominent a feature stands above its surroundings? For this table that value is 2993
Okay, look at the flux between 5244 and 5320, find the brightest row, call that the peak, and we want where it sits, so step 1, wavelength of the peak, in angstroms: 5247.97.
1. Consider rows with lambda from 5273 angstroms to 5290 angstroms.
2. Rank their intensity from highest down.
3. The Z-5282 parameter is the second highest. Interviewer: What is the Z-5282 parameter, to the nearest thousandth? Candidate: 8.768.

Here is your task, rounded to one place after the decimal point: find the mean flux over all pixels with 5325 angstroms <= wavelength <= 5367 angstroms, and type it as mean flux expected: 8.8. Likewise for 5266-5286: 8.0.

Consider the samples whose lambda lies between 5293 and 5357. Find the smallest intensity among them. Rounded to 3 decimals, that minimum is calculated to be 8.093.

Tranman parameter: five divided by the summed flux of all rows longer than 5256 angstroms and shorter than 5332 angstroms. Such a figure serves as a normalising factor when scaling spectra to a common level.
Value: 0.019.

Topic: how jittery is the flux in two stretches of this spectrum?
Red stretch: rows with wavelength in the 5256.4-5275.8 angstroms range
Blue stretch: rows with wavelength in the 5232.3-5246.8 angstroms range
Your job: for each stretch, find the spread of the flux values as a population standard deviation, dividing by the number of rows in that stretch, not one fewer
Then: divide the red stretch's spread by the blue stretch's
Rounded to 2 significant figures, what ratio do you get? 1.6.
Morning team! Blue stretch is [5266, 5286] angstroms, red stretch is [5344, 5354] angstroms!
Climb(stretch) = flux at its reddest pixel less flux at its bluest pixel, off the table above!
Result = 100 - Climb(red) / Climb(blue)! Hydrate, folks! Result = 100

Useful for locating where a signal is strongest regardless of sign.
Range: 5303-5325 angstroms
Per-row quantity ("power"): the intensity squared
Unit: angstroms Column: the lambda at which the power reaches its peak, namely 5316.08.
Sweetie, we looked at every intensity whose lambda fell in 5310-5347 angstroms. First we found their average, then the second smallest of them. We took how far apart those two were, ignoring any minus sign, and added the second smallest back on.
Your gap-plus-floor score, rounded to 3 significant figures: 8.87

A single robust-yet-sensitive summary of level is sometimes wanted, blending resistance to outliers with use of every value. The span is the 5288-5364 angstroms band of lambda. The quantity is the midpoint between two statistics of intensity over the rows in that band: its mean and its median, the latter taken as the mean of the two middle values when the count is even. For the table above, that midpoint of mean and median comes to 8.95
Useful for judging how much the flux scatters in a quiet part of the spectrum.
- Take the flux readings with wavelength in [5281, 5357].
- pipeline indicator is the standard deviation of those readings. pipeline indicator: 0.35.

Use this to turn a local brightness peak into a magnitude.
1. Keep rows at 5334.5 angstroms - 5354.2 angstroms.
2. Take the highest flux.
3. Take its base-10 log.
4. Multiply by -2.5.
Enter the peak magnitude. -2.40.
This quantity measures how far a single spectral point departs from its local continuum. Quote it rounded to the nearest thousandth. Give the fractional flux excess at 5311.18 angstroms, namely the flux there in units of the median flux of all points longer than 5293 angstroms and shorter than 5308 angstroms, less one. 0.041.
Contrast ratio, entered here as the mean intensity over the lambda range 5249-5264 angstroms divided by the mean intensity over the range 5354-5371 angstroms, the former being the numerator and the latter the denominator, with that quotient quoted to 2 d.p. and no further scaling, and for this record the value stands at 0.94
